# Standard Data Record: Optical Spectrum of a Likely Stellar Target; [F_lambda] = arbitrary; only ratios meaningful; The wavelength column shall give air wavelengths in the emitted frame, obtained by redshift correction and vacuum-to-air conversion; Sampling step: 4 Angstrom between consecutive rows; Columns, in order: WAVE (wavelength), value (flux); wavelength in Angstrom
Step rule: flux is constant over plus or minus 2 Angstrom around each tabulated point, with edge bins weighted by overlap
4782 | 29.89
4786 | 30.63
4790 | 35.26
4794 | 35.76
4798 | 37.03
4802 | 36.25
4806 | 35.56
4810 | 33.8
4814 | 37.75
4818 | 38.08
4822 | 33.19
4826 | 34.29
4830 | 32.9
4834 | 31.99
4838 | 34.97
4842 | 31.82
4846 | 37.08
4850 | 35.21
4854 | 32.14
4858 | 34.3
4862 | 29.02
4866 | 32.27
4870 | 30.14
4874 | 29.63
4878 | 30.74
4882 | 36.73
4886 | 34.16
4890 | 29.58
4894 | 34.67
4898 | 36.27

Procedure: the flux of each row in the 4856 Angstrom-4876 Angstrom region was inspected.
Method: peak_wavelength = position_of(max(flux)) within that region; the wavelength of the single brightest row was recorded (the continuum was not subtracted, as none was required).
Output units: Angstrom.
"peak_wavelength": 4858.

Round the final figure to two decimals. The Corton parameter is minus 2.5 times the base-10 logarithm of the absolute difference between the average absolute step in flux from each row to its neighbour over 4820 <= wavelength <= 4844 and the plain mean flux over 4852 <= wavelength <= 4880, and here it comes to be -3.67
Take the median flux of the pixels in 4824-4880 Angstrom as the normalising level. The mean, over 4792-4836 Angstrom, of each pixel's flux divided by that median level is 1.09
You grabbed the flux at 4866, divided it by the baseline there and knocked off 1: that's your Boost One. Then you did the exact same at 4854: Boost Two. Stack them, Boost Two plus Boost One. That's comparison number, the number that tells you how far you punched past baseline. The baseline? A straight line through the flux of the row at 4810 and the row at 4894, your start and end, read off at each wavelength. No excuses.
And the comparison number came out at -0.12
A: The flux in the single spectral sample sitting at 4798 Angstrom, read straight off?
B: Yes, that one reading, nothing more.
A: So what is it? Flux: 37.03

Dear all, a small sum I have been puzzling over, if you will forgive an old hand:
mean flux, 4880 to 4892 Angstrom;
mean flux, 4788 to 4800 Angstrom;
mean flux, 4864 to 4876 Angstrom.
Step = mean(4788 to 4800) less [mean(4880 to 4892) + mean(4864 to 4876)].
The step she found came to -28.2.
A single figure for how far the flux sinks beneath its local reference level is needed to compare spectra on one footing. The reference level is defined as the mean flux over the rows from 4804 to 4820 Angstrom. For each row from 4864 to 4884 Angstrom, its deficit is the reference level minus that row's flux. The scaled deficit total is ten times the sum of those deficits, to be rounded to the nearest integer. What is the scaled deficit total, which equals 220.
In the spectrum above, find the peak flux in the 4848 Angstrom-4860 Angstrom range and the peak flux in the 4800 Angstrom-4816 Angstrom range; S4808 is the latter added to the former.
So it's 73.0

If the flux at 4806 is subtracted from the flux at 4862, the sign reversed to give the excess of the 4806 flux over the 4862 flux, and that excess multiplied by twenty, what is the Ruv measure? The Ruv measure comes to 131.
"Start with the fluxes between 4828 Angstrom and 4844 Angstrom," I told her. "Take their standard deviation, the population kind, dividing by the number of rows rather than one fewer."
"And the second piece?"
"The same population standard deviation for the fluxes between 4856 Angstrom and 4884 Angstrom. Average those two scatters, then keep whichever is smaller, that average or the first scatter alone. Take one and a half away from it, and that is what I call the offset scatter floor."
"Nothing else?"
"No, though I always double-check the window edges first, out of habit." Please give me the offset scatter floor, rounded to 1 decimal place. -0.2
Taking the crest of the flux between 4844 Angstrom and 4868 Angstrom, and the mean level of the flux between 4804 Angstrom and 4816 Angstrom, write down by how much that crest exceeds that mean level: 1.4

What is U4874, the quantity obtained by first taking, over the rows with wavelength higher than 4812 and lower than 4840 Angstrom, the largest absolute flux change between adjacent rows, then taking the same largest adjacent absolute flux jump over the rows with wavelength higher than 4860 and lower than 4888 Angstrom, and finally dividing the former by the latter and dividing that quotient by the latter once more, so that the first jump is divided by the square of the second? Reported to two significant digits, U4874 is 0.14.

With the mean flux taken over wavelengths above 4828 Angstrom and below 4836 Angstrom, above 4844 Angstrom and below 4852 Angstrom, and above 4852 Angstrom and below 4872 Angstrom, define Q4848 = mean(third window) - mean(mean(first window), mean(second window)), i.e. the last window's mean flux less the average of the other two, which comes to -2.7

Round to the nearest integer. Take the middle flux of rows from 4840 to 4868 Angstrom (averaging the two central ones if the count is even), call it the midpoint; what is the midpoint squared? 1041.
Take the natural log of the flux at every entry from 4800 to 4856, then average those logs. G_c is 3.54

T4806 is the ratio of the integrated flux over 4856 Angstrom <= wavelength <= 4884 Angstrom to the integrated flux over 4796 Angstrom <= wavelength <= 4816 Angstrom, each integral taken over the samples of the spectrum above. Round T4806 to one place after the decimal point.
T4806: 1.2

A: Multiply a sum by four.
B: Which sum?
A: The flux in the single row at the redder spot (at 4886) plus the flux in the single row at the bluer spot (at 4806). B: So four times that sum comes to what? 279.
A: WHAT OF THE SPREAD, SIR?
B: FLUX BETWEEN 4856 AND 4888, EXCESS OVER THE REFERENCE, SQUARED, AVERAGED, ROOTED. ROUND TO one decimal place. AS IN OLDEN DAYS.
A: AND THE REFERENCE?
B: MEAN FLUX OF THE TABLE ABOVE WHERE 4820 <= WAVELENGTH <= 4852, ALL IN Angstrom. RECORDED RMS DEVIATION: 3.1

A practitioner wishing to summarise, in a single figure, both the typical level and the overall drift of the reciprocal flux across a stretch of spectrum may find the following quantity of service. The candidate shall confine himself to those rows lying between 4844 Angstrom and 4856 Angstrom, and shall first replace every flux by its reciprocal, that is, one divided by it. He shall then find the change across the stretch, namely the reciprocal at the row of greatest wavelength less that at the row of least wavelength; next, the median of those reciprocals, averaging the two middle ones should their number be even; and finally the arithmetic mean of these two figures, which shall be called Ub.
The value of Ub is 0.0163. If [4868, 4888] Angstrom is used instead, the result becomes 0.0143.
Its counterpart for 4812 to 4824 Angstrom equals 0.0151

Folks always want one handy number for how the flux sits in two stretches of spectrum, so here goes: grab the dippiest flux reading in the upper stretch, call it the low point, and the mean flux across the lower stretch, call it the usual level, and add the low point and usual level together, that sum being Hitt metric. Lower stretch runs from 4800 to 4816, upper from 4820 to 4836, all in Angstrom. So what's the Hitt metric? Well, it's 68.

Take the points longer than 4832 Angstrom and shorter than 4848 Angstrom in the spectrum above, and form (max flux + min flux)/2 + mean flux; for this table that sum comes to 68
